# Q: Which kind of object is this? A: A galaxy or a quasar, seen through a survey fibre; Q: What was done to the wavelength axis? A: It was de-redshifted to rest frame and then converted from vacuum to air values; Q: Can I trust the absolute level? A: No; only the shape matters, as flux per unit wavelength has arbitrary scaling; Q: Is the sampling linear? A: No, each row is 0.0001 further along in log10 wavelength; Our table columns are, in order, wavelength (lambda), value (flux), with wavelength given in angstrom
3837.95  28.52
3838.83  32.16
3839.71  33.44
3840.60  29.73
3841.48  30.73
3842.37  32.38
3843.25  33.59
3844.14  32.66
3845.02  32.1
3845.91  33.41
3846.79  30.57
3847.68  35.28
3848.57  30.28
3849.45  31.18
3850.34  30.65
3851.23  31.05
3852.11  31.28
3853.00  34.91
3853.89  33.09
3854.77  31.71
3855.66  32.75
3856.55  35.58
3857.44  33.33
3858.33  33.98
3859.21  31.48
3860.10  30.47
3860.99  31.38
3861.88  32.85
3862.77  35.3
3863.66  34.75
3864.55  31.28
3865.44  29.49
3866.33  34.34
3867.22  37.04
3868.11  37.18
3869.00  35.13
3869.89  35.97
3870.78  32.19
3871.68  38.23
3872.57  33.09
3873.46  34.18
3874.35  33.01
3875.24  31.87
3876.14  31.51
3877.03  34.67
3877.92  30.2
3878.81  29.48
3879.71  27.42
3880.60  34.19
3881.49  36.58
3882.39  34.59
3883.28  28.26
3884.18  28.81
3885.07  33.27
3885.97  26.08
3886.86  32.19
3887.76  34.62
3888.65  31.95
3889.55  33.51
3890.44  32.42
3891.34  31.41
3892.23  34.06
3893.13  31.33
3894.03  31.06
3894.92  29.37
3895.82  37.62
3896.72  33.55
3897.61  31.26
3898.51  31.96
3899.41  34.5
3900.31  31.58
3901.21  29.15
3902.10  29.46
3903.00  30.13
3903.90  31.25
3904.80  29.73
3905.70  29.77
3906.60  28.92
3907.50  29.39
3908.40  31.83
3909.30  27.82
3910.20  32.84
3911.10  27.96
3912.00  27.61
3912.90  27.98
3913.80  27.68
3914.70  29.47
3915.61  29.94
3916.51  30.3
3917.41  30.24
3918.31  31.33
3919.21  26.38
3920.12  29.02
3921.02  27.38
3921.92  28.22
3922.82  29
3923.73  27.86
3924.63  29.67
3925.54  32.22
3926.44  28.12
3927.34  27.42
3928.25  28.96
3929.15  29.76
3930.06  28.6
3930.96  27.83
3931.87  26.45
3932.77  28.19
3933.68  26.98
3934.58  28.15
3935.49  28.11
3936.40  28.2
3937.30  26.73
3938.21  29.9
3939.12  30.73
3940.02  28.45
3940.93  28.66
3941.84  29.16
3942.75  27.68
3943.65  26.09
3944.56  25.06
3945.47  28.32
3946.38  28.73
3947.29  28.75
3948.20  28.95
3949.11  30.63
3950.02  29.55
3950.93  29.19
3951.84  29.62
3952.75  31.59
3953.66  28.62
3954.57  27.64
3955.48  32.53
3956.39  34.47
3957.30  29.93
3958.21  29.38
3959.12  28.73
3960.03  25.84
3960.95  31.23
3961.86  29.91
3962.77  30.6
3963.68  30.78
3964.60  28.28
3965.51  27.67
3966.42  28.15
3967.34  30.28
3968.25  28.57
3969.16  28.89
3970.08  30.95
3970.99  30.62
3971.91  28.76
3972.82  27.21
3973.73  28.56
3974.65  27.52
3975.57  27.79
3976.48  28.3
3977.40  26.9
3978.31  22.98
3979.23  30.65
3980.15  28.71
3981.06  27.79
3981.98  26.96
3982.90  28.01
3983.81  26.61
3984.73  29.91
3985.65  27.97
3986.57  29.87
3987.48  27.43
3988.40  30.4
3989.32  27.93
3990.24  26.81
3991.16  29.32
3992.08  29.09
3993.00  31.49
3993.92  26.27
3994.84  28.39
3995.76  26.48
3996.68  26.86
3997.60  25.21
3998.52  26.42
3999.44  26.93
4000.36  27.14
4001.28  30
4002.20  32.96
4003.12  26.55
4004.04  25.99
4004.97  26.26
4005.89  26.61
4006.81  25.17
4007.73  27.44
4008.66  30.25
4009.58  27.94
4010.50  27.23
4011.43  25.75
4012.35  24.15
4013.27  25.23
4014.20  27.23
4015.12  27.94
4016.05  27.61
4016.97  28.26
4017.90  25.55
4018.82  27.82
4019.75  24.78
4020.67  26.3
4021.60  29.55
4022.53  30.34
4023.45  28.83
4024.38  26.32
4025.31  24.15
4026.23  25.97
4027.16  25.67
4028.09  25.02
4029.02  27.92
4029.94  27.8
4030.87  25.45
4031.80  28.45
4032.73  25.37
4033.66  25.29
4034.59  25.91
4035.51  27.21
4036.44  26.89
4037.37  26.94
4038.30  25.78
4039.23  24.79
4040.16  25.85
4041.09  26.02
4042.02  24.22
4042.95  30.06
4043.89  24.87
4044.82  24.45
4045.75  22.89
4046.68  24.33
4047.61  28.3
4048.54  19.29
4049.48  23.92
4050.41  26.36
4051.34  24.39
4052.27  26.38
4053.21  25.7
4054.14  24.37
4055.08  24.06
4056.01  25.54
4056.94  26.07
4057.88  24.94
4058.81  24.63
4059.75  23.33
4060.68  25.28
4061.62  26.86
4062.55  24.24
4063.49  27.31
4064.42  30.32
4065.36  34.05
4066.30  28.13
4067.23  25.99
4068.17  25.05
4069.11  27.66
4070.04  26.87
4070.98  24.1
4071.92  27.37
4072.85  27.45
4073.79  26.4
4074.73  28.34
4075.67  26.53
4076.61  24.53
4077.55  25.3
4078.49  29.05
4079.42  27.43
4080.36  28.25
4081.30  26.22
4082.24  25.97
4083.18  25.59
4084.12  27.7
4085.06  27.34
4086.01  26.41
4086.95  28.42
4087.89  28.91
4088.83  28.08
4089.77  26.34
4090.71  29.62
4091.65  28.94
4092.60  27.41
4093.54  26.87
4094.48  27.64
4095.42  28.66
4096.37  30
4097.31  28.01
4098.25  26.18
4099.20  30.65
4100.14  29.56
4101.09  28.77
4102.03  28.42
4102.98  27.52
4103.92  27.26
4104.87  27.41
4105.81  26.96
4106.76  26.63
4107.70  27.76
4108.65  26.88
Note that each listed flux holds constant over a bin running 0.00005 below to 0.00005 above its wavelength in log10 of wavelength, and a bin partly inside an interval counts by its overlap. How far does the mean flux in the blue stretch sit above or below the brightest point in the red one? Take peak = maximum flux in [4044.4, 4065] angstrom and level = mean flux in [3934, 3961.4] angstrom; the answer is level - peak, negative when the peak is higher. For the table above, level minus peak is -1.3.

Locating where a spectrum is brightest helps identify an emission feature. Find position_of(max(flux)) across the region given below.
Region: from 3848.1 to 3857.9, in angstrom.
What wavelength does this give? 3856.55 angstrom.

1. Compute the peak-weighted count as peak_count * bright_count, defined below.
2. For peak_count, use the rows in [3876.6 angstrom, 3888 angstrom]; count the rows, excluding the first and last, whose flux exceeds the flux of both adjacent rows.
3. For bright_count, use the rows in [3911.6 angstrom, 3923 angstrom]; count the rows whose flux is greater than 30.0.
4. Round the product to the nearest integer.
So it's 6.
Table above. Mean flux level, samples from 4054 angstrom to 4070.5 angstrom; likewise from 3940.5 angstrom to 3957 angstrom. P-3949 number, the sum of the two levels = 55.6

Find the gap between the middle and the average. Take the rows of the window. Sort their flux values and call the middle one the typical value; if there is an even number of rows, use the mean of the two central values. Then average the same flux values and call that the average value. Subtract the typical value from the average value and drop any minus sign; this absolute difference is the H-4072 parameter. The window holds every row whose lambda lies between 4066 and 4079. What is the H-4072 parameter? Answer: 0.07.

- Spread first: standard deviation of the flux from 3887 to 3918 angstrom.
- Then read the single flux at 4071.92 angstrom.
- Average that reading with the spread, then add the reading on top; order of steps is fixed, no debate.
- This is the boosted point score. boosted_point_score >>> 42.2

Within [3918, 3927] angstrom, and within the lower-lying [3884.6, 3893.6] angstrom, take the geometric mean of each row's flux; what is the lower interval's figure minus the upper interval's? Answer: 3.1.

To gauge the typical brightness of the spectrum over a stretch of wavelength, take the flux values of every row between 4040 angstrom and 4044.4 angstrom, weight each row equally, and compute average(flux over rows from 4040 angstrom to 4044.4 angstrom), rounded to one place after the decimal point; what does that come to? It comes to 26.2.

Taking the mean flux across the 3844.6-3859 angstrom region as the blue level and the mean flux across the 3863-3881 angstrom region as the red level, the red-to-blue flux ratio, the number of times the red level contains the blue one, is 1.02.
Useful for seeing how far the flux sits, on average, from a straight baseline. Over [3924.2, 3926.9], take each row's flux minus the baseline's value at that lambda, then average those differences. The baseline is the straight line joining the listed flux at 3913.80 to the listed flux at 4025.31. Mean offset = 2.7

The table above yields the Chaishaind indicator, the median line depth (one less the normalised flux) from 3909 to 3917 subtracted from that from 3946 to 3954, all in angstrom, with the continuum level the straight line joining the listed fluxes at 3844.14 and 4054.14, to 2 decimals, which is -0.09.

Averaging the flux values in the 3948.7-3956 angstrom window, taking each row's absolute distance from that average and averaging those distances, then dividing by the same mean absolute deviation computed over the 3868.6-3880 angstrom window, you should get 0.6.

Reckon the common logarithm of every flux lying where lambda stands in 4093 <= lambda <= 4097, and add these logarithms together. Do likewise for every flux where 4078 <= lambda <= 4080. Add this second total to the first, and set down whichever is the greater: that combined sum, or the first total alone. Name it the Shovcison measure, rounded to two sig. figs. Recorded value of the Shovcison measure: 8.7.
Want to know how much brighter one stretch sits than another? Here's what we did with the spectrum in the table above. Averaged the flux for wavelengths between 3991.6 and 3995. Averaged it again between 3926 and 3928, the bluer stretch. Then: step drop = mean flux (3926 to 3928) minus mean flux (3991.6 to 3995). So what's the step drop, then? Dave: -1.0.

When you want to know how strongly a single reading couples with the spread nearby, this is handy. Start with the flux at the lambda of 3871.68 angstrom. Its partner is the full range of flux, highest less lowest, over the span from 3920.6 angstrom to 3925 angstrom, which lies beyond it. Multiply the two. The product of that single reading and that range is 88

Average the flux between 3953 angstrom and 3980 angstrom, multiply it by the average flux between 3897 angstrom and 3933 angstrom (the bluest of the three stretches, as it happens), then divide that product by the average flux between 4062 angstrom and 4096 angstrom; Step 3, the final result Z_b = 31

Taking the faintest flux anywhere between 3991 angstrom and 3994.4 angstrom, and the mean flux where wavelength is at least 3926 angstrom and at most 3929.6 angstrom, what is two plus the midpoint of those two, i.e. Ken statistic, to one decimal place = 29.4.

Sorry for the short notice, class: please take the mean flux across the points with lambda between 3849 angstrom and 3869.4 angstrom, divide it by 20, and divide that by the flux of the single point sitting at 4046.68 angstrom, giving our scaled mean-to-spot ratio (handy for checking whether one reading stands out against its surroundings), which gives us 0.068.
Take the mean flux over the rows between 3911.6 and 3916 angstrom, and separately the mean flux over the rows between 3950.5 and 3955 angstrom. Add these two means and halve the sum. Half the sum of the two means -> 29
